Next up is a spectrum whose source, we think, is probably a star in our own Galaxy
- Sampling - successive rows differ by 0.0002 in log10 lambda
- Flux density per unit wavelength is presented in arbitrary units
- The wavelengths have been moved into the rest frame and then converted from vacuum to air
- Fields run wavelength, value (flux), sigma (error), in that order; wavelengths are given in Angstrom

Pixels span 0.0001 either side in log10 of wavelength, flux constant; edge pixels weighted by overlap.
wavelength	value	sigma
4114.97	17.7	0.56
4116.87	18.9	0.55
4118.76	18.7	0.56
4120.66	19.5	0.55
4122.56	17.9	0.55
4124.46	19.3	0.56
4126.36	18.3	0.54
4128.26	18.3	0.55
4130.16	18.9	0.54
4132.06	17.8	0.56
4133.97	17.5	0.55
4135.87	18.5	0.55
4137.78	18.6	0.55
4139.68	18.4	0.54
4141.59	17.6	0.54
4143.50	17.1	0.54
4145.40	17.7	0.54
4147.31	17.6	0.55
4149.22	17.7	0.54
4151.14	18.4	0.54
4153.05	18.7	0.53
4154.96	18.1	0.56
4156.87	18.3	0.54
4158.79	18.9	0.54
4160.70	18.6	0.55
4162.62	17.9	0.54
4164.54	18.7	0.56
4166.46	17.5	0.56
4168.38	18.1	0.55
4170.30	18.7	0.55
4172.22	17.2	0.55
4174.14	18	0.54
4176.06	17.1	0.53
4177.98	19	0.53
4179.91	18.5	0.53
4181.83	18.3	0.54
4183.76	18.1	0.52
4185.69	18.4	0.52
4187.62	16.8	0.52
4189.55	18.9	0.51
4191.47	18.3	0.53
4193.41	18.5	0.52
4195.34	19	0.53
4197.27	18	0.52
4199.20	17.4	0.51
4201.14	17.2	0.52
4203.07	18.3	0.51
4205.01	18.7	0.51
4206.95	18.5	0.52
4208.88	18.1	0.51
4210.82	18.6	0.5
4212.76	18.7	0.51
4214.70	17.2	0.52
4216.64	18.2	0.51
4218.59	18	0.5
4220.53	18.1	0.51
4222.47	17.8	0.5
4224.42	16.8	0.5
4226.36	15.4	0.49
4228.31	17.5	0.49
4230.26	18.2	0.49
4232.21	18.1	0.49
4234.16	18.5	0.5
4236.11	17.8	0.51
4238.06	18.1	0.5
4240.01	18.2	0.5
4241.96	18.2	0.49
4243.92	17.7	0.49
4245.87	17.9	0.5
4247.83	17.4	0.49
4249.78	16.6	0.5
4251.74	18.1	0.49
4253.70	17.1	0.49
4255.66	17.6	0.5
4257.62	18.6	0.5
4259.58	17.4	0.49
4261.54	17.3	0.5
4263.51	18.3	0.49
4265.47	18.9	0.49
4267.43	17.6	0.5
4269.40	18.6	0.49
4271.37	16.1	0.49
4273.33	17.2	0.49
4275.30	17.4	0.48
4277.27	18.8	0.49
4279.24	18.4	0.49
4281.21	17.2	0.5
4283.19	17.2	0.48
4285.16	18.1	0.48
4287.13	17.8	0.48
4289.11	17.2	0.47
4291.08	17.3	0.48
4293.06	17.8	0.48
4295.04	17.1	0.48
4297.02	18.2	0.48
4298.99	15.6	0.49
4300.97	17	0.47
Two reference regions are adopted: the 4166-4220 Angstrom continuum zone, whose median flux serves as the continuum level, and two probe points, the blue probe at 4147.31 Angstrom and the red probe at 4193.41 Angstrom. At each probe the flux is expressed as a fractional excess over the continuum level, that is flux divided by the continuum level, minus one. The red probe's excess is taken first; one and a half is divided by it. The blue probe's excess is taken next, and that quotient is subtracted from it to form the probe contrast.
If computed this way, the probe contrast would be -110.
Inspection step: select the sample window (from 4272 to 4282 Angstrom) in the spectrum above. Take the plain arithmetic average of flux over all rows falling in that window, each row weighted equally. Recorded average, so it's 17.8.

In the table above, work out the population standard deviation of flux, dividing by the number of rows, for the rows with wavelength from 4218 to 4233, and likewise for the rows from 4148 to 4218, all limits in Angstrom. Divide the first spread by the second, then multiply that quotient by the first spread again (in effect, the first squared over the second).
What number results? 1.40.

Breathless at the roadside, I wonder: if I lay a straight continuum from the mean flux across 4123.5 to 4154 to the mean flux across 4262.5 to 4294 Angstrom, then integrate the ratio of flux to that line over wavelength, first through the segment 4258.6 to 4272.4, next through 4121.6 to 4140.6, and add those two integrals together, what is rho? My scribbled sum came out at 33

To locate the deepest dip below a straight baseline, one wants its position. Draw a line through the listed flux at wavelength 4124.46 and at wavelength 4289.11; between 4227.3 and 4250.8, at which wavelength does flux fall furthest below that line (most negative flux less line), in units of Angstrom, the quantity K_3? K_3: 4249.78 Angstrom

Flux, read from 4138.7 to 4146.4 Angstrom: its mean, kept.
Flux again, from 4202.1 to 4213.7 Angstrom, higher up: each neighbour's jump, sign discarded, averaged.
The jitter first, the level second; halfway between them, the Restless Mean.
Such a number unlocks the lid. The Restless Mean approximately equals 9.0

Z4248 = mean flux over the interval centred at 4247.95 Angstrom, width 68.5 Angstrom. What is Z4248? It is 17.7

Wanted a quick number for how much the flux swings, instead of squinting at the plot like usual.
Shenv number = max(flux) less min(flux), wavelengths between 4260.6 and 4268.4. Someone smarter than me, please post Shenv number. 1.60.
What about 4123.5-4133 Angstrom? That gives 1.50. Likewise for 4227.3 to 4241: 1.00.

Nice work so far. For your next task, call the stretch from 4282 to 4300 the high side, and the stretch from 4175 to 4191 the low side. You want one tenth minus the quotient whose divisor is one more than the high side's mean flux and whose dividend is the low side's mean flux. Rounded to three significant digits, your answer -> -0.888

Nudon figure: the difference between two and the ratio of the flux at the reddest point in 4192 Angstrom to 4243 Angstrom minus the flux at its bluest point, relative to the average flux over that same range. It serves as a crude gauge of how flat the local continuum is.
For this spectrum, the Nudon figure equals 2.02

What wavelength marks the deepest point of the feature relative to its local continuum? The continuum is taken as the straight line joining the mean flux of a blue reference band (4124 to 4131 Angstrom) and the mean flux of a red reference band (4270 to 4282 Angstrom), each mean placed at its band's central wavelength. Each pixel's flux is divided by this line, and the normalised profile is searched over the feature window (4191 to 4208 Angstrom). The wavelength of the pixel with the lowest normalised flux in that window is 4201.14 Angstrom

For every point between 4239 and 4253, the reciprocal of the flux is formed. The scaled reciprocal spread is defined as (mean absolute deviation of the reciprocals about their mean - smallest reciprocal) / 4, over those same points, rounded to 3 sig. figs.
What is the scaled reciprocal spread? -0.0134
